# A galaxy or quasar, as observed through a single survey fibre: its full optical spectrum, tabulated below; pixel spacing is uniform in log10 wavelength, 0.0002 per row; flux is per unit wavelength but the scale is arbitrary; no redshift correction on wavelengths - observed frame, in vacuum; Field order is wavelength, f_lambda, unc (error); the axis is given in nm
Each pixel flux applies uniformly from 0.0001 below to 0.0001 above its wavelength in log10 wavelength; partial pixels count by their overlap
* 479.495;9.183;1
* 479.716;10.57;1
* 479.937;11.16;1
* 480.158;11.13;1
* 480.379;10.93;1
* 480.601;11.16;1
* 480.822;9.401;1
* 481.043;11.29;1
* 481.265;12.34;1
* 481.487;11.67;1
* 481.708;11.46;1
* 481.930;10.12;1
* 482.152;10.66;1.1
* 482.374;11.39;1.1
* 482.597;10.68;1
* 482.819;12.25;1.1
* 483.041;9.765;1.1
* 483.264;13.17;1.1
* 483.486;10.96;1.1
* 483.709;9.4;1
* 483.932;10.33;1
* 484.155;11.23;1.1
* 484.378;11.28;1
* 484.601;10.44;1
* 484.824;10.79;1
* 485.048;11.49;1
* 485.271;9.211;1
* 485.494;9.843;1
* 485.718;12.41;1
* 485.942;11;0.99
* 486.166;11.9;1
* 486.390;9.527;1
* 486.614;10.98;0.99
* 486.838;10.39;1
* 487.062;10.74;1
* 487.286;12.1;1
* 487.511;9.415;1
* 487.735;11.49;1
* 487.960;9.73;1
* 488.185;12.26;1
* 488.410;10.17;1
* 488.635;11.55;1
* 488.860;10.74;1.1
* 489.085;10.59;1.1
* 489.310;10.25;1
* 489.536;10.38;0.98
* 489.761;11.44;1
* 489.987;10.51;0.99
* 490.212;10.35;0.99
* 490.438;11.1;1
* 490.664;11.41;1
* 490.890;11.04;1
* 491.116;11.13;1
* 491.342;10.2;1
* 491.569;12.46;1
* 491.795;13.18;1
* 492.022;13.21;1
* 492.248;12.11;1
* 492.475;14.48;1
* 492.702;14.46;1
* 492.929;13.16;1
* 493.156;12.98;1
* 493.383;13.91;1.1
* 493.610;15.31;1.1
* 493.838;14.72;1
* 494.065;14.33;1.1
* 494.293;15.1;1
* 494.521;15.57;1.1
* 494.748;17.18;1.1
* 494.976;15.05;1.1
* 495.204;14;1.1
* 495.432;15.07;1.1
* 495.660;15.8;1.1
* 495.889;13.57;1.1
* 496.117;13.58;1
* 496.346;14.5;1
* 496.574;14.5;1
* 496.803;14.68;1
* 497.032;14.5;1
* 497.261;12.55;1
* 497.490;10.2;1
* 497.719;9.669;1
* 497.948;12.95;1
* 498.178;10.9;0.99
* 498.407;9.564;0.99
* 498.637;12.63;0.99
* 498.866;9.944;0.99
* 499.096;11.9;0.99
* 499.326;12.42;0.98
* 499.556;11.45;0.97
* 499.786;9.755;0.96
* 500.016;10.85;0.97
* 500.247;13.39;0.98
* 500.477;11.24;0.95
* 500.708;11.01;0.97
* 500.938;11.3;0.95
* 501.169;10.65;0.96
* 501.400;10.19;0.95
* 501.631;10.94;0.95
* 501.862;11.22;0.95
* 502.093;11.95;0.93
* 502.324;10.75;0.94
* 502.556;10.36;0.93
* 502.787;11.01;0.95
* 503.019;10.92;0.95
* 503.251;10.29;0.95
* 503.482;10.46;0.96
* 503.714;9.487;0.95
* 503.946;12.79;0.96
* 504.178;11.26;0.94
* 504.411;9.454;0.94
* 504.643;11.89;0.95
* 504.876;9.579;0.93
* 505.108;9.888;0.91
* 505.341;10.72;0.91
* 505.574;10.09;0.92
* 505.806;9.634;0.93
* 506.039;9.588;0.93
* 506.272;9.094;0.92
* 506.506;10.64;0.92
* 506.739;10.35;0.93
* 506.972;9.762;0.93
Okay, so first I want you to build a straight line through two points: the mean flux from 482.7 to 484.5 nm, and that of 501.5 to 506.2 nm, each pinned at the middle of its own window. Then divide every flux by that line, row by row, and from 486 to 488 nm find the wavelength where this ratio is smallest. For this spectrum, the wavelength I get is 487.511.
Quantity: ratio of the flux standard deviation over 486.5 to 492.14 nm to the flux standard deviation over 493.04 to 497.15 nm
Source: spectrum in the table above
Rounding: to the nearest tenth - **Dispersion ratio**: 1.0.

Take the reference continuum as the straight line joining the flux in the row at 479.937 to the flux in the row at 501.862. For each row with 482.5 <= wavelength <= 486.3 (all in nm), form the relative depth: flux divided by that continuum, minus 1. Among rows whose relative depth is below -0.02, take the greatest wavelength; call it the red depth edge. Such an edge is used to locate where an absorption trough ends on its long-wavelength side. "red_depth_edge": 485.494 nm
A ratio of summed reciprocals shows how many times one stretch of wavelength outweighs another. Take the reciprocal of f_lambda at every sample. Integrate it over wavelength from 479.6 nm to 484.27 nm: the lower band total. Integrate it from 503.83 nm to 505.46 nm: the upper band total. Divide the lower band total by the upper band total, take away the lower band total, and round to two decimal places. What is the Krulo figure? 2.37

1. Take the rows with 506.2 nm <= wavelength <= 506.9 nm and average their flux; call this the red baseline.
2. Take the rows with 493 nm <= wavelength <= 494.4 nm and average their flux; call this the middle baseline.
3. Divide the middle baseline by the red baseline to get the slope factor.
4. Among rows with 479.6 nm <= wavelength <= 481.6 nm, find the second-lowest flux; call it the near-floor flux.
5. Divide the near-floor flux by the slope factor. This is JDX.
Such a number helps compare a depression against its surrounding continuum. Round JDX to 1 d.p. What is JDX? 7.4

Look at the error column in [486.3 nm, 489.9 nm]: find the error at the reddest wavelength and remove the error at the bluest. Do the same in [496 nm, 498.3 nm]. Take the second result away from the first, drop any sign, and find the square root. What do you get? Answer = 0.10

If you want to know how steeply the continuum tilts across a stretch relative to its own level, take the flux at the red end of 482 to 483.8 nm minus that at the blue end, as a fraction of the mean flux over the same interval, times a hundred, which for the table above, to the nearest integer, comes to -11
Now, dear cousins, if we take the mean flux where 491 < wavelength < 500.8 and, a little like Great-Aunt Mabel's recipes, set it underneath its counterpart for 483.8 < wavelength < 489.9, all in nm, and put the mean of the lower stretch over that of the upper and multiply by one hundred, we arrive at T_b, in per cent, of 83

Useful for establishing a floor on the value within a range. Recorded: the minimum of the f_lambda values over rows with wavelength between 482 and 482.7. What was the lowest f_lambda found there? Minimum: 10.66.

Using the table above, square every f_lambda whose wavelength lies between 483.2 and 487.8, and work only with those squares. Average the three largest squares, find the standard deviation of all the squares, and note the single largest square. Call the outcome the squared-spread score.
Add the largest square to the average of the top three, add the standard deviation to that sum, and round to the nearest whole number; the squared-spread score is 354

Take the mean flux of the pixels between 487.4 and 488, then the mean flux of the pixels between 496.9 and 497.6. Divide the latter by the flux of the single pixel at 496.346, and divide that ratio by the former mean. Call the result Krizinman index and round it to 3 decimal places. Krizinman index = 0.084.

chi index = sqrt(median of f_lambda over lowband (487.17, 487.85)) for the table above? 3.4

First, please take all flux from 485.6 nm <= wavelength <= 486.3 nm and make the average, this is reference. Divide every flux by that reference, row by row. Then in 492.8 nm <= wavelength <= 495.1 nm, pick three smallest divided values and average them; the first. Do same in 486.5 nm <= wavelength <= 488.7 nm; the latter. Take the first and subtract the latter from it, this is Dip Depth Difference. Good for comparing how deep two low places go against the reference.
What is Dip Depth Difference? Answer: 0.3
